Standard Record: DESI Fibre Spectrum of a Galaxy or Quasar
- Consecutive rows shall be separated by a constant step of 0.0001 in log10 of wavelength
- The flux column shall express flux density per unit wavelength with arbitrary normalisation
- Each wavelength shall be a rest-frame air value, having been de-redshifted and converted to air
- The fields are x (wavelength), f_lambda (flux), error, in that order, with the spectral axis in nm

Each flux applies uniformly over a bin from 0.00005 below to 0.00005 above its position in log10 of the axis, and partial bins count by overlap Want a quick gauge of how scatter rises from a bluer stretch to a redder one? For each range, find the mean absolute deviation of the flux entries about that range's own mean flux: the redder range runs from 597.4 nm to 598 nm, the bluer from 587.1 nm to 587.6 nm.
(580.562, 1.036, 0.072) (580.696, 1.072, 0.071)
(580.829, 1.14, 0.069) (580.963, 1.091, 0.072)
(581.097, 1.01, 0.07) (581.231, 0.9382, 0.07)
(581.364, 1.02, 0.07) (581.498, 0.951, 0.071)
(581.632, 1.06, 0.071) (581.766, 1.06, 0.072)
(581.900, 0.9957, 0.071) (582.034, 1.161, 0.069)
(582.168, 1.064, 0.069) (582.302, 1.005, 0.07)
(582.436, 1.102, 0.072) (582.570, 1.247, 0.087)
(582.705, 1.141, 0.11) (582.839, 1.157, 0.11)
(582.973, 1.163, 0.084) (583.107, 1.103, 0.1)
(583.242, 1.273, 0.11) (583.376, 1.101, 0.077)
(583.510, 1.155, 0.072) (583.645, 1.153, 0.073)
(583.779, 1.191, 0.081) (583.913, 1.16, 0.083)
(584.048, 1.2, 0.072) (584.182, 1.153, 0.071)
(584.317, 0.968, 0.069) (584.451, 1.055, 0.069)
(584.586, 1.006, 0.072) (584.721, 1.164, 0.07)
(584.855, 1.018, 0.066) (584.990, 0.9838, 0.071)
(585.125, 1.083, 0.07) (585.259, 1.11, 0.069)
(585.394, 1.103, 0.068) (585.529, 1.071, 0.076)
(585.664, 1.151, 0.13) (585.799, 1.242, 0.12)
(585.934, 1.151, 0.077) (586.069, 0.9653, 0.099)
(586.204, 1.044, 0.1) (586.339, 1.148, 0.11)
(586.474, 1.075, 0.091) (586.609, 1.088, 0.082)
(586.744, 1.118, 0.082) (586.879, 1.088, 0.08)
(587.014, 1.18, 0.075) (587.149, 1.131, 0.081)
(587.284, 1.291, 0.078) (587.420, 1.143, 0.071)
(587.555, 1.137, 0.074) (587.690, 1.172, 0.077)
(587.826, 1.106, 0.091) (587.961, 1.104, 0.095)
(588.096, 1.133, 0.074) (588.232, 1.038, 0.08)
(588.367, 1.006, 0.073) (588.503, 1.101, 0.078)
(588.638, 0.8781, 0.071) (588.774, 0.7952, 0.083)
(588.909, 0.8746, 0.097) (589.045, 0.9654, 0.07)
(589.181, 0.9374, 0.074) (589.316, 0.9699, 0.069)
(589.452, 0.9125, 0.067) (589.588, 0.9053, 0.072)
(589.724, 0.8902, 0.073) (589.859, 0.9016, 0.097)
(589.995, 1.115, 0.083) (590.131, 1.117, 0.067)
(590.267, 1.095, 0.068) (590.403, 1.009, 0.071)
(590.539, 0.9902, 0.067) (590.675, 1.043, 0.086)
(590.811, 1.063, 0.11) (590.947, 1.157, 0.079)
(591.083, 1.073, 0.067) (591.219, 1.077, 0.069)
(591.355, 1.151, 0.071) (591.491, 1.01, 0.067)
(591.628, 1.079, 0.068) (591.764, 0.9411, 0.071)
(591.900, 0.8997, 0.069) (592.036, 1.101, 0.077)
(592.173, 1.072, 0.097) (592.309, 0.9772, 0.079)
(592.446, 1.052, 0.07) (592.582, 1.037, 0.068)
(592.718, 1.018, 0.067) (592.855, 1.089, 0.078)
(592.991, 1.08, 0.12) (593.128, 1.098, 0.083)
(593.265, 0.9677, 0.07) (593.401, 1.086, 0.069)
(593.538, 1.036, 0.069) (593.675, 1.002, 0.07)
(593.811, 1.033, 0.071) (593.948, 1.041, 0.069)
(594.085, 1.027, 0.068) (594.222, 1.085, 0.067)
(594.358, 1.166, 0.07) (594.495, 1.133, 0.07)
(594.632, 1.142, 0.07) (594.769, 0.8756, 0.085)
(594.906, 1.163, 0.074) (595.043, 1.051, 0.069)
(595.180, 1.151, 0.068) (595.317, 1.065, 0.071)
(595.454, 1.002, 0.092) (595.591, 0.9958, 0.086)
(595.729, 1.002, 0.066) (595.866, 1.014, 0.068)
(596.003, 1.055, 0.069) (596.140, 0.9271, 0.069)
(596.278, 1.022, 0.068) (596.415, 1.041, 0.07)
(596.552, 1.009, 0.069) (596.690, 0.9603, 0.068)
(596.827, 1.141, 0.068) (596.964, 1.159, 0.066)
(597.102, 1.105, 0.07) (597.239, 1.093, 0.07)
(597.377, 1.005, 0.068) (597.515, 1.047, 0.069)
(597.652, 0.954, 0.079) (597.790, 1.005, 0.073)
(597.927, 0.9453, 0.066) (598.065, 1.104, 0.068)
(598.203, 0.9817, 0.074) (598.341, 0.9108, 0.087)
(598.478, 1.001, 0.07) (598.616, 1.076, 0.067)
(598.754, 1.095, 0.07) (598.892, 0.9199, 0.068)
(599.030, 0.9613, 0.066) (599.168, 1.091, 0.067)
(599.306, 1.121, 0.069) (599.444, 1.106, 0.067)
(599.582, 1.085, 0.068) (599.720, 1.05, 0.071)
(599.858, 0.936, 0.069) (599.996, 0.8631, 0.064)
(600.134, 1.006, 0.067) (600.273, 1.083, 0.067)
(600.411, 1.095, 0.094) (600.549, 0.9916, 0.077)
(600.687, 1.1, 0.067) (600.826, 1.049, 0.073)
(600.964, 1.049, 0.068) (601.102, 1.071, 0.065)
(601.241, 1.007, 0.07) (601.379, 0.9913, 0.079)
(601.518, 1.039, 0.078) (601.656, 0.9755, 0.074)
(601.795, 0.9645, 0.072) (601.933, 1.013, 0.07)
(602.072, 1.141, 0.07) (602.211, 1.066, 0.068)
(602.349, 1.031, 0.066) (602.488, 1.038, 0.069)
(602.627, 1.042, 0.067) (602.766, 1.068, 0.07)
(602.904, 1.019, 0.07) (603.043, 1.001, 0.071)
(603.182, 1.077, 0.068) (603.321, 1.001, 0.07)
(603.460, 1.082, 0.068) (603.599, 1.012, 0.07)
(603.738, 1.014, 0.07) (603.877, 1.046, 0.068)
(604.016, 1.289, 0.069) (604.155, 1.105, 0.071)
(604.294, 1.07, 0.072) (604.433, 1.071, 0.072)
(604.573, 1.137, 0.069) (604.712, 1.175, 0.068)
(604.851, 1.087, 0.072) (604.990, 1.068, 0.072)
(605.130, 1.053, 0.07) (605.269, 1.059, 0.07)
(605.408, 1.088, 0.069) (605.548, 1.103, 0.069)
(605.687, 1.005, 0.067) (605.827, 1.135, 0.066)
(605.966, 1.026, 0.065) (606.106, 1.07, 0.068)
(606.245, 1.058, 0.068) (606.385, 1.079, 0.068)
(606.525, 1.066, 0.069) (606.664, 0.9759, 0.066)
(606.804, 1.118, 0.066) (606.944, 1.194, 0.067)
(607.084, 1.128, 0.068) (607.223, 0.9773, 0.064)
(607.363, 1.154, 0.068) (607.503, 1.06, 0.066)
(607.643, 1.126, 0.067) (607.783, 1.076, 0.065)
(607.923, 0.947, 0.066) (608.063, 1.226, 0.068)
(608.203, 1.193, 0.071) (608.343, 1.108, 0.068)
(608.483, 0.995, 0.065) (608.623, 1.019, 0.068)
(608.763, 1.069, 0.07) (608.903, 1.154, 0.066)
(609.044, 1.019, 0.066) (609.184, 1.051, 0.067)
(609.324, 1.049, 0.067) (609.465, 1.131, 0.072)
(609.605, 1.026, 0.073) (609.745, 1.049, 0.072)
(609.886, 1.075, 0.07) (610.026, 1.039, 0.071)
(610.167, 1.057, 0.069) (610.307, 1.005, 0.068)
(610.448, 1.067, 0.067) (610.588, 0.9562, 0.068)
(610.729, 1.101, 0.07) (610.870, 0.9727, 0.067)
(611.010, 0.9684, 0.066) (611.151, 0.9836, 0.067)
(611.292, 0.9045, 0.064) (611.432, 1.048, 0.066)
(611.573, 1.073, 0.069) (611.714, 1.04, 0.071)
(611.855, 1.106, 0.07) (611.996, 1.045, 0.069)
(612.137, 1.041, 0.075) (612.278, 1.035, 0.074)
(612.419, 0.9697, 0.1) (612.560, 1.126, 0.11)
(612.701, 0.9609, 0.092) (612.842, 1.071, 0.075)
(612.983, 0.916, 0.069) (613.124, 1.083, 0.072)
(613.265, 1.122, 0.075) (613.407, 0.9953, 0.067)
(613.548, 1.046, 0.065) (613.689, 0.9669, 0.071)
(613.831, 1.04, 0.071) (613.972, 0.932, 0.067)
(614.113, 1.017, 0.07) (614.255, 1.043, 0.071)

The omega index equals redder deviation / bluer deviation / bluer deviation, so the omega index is 11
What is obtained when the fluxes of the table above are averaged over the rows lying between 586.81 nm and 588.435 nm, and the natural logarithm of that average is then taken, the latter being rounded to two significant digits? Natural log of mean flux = 0.12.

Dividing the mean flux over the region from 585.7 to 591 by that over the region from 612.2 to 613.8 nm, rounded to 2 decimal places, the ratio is 1.03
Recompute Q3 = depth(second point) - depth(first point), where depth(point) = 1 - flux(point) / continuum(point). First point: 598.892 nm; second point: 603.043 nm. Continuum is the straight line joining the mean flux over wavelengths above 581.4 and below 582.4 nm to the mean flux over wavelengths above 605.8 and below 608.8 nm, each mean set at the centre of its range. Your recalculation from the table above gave -0.07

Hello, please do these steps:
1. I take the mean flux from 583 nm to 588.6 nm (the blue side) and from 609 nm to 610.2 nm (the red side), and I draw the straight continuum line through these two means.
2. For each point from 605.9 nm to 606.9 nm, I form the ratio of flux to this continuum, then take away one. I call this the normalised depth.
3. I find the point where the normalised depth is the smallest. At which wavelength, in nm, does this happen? 606.664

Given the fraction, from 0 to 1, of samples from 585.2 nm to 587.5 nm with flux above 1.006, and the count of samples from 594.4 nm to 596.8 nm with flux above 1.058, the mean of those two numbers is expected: 3.0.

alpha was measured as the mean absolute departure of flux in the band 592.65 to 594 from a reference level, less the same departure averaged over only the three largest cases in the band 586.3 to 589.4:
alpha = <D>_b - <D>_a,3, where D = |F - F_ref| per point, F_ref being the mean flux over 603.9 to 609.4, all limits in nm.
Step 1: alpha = -0.19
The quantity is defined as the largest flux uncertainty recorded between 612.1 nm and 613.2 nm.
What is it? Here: 0.110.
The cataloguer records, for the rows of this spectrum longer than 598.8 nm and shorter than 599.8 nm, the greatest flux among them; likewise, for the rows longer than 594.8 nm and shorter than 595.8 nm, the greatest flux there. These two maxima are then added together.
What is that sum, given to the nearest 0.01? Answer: 2.28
